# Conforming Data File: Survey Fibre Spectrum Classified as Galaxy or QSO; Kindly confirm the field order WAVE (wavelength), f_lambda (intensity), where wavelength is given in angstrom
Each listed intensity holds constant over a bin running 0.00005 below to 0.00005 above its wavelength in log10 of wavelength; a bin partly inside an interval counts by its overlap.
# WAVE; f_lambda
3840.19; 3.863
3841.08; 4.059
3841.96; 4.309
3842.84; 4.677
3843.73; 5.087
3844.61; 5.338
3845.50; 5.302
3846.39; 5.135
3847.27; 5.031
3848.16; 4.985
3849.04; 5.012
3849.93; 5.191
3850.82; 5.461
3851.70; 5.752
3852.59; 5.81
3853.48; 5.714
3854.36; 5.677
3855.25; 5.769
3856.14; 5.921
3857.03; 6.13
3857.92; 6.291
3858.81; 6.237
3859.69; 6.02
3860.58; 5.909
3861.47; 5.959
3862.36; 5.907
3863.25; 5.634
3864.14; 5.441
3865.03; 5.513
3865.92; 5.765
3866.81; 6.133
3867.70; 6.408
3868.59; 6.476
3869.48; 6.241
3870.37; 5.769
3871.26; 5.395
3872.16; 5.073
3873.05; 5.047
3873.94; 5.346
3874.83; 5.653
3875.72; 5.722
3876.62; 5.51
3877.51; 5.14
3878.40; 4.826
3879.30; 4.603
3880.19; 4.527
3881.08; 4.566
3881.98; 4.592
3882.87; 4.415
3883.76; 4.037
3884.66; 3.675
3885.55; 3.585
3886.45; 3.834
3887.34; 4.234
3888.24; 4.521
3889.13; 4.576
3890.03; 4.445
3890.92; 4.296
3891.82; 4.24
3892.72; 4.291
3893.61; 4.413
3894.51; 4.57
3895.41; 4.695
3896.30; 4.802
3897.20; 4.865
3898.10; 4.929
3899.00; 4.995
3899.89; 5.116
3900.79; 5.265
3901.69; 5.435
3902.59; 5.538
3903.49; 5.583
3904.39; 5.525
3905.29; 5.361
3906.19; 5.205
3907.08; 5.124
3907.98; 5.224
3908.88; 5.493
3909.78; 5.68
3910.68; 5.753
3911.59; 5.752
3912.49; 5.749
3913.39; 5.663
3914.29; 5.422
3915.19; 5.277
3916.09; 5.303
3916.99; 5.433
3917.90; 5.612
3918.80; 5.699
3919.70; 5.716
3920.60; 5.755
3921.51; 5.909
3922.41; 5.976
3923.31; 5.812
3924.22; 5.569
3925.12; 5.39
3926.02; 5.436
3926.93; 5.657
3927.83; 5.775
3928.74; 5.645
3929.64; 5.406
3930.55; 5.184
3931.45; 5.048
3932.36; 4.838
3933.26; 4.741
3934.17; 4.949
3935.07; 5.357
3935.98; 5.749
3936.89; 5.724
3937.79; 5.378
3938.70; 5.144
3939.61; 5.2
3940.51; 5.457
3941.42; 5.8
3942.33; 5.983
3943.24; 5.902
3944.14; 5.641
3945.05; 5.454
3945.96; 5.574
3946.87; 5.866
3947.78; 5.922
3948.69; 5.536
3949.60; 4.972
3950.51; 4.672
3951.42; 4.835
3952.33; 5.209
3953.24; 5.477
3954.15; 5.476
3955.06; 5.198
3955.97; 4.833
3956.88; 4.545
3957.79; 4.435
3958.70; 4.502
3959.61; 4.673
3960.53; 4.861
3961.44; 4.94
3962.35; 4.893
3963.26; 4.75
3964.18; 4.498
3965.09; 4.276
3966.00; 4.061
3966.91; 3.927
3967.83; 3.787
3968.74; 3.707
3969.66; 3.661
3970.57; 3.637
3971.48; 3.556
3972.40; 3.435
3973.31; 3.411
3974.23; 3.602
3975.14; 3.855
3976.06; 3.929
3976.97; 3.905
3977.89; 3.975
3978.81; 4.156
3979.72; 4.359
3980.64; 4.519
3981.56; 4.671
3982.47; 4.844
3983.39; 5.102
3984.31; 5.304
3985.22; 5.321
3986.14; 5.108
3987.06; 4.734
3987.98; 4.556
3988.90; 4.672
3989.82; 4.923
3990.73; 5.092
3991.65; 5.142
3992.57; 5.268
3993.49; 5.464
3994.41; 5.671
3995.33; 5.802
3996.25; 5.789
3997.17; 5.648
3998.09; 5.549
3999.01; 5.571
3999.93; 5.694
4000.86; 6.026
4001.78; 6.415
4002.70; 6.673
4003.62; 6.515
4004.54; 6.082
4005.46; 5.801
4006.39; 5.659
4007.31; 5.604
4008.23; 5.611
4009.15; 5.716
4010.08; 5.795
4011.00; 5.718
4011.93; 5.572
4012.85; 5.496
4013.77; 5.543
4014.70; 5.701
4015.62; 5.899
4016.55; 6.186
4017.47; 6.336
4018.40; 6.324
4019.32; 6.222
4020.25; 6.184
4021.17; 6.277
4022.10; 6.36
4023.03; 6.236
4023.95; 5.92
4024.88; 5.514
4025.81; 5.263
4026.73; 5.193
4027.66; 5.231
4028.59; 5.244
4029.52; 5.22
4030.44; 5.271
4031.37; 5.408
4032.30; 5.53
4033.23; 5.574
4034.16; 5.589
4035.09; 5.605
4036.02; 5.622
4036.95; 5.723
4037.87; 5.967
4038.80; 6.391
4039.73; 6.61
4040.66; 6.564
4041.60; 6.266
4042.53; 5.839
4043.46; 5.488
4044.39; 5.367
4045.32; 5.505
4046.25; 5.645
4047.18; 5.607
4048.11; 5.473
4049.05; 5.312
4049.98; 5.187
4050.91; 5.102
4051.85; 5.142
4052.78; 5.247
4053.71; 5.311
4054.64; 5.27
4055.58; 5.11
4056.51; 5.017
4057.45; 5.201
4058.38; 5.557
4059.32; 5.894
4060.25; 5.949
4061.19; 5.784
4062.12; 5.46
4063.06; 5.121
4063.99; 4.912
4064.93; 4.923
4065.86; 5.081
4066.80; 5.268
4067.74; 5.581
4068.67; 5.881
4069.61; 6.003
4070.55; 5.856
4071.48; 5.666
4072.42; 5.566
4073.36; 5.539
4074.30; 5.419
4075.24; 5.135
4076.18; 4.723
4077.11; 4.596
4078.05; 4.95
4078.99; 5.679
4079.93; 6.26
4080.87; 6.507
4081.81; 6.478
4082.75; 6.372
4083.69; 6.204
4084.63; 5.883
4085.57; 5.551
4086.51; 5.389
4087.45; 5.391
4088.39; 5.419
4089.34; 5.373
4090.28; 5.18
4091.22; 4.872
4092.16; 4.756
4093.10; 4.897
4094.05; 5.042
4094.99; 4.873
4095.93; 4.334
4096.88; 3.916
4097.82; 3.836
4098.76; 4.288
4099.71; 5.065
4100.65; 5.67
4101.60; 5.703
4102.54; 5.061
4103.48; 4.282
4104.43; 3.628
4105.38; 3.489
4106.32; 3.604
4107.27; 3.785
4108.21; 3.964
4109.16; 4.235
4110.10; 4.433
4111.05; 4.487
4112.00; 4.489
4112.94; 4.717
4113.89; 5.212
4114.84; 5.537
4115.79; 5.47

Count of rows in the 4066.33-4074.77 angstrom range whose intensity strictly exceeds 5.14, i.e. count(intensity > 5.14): 9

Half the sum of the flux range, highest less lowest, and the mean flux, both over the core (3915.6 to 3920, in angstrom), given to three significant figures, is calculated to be 2.98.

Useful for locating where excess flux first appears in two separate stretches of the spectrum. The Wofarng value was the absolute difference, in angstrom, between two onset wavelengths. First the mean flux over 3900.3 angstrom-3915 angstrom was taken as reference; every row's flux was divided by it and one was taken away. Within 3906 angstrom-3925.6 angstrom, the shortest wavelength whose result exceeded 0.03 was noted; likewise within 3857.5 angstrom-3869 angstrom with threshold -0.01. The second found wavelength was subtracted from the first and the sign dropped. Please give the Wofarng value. 51.9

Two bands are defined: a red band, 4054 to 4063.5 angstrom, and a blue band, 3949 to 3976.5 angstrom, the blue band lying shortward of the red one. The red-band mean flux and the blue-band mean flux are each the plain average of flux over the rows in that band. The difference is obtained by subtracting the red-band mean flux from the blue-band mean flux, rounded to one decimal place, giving -1.0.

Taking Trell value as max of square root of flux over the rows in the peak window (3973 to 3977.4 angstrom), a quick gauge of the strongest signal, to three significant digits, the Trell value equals 1.98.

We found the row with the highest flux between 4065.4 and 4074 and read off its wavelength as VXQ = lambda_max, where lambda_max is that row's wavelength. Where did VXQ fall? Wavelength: 4069.61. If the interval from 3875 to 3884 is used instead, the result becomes 3875.72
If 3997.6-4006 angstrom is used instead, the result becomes 4002.70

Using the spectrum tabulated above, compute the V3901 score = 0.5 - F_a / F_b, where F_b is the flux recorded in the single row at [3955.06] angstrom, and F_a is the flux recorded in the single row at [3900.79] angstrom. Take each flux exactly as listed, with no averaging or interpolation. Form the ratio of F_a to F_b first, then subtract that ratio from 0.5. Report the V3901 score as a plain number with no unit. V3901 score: -0.51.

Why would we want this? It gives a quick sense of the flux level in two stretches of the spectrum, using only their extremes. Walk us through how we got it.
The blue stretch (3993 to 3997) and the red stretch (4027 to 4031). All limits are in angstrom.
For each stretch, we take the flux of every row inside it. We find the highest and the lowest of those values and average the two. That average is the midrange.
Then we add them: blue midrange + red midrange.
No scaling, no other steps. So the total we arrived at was 10.88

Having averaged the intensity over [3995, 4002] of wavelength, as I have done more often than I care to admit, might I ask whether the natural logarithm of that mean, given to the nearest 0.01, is 1.76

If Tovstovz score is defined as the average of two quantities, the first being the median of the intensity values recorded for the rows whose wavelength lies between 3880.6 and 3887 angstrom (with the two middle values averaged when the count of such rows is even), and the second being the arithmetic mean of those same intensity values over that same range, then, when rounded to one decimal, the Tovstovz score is 4.1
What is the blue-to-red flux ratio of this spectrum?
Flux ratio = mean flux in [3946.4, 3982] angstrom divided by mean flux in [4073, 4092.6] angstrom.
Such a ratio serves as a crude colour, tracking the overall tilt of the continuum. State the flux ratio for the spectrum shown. 0.81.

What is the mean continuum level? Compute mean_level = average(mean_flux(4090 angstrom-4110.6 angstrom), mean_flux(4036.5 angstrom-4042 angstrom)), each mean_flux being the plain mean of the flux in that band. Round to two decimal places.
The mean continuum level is 5.37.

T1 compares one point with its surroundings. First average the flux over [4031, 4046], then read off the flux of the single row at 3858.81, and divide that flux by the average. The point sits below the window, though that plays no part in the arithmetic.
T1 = 1.07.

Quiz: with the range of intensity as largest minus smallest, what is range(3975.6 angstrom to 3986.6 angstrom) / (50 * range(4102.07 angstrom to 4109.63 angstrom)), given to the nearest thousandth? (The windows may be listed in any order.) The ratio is 0.018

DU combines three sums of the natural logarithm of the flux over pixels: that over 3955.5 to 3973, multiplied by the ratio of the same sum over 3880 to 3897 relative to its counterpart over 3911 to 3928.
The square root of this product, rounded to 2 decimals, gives 4.82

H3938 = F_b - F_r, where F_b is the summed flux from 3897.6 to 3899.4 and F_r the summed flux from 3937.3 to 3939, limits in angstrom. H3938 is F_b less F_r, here -1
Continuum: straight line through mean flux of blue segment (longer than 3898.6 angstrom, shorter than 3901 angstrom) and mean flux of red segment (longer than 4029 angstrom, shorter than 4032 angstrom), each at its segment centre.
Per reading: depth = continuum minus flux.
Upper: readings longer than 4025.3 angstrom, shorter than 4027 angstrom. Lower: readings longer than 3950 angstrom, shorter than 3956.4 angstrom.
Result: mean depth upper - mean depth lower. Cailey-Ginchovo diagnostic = 0.0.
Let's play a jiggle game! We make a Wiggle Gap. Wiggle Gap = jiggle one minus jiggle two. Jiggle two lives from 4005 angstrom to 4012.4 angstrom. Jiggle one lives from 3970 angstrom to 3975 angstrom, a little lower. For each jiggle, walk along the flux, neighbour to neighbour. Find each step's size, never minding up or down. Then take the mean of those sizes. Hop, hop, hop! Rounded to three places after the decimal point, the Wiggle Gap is 0.017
